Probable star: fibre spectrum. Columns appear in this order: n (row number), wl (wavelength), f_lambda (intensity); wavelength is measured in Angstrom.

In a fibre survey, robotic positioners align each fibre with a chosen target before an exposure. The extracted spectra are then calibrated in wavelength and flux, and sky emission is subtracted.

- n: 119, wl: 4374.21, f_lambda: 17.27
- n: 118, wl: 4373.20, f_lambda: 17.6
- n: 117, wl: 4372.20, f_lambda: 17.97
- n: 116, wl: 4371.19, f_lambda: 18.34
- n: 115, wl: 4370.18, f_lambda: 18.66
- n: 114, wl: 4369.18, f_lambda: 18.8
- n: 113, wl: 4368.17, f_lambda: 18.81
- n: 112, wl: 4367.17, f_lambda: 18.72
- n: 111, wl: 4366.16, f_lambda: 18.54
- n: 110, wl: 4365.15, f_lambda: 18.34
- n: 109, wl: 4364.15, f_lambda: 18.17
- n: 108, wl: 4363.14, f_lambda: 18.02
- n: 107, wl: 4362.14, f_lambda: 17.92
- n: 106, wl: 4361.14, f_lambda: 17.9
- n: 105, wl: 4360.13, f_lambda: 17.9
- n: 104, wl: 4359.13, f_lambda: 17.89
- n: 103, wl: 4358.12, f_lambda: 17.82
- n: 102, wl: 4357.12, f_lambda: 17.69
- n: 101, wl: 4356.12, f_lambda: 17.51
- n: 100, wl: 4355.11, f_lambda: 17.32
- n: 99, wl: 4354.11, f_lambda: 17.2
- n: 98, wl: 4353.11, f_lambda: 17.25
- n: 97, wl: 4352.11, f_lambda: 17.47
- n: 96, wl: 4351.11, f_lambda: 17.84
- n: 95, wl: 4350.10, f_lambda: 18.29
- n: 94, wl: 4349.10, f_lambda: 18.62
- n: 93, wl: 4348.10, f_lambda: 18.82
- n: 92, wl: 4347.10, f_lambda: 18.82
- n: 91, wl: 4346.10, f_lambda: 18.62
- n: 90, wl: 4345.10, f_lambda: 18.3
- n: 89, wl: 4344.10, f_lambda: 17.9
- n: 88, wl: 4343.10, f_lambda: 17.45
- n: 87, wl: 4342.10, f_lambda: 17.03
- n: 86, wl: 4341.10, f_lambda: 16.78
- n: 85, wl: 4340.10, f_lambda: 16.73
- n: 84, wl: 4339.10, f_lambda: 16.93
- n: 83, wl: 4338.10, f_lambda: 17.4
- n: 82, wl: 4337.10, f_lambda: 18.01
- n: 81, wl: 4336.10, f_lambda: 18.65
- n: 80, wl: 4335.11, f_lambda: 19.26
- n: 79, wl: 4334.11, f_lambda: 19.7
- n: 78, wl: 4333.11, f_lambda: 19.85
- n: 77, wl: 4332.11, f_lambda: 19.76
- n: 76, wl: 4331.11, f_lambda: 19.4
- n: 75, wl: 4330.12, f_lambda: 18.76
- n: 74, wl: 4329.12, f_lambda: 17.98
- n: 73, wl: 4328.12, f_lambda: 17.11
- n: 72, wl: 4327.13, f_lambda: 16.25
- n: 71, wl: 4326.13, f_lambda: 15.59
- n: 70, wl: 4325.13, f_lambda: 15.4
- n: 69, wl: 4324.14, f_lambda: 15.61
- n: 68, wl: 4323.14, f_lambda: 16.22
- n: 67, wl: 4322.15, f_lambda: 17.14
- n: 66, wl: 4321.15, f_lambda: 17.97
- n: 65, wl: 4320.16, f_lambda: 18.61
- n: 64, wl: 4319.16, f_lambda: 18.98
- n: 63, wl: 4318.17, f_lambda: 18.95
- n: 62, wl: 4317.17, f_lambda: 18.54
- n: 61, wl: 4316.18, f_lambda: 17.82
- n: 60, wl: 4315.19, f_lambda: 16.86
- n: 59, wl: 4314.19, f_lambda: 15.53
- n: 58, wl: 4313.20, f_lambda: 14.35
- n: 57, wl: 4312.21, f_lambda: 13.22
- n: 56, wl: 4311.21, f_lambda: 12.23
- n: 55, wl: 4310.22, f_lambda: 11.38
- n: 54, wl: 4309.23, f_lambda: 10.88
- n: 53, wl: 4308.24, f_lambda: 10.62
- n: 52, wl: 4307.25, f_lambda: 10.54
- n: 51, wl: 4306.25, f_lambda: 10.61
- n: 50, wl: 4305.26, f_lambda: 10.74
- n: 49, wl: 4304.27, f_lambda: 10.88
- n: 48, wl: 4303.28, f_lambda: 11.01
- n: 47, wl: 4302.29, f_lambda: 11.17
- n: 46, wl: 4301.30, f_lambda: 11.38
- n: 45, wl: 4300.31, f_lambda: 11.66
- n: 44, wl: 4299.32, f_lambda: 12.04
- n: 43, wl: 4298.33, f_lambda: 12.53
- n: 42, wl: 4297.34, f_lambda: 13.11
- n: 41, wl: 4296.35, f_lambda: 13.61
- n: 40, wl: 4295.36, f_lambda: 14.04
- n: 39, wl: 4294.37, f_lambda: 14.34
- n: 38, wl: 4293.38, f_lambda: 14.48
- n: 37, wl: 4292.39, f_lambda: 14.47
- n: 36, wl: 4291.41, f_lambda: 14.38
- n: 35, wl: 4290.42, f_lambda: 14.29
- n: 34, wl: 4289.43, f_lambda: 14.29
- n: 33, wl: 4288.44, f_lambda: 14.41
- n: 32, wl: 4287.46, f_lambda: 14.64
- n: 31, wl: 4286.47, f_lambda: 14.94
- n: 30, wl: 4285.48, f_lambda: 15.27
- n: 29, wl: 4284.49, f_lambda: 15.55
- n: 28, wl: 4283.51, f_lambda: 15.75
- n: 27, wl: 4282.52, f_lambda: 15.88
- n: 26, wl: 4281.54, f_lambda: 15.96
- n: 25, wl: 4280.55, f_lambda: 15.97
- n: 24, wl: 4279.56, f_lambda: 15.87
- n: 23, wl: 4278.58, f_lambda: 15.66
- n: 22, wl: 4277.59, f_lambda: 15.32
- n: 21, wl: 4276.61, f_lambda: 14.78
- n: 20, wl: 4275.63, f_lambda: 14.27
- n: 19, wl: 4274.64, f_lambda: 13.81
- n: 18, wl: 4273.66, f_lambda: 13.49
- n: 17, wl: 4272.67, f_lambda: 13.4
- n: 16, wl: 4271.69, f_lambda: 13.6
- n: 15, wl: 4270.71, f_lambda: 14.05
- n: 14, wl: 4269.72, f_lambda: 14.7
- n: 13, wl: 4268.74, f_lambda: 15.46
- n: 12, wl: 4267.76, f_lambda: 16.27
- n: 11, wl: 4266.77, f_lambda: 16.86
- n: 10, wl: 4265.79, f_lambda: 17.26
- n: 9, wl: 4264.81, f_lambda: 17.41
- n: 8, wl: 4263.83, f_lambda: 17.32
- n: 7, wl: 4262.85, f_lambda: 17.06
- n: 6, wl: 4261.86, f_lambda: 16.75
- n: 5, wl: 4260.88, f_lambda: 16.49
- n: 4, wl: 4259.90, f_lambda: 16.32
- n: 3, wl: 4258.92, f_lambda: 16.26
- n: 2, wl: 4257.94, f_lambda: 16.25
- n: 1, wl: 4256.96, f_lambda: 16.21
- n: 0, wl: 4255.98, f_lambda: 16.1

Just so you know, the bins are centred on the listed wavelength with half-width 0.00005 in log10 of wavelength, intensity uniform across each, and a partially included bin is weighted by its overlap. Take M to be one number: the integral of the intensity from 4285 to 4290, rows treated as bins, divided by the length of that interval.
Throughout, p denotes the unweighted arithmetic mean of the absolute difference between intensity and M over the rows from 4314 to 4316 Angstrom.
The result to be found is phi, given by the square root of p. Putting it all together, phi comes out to 1.23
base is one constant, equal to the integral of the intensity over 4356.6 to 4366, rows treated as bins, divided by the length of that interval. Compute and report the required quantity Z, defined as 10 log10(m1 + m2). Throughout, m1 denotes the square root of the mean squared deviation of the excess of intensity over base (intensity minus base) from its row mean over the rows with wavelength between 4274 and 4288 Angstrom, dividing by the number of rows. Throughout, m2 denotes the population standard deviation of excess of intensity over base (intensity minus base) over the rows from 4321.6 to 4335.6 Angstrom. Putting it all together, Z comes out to 3.6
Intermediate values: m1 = 0.7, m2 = 1.7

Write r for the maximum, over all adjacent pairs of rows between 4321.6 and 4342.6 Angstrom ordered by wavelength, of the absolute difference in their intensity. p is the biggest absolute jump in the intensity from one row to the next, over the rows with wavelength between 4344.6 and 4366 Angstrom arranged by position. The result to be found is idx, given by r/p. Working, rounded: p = 0.45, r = 0.920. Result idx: 2.0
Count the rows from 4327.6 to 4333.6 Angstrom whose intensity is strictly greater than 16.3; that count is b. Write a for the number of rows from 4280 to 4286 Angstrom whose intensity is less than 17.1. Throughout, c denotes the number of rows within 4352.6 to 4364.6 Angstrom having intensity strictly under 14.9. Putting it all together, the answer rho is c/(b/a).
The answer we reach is 0.0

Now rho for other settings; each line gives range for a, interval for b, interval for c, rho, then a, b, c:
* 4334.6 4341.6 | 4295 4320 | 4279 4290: 1.8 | 3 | 5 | 3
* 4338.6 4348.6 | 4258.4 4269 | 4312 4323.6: 1.0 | 4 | 8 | 2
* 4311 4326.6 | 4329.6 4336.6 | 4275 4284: 2.6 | 9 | 7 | 2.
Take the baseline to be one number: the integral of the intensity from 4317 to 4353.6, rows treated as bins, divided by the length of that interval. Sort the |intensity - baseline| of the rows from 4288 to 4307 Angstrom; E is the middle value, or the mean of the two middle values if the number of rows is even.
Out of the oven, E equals 4.8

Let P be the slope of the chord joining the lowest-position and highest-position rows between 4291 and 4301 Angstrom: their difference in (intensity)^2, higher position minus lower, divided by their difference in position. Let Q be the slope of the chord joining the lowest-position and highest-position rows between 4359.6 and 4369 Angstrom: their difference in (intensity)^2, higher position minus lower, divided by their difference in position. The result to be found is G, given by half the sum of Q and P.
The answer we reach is -1.9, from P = -8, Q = 4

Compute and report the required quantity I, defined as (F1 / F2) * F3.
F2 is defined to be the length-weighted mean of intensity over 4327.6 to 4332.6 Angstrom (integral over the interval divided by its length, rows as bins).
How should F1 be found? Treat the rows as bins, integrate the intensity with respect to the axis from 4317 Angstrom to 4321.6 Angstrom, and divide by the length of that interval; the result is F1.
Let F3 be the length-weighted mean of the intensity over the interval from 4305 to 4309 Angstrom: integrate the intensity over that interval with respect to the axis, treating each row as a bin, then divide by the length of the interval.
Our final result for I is 10.6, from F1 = 18.6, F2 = 18.6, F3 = 11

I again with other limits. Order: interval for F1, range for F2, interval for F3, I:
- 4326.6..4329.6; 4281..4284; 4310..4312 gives 13.0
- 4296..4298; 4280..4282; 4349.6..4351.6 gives 15.0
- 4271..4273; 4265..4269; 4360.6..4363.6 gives 14.7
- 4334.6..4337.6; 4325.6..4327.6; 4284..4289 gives 17.6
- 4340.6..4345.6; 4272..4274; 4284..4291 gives 19.2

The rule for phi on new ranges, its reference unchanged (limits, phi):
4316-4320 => 1.97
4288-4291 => 0.60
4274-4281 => 0.88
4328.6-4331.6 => 2.01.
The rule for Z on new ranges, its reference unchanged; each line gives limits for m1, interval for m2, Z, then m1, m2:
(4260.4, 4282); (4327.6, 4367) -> 3.3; 1.3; 0.8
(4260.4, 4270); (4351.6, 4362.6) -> 0.4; 0.8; 0.3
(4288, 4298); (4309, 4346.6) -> 4.2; 0.4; 2.2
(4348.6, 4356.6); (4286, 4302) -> 2.0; 0.5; 1.1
